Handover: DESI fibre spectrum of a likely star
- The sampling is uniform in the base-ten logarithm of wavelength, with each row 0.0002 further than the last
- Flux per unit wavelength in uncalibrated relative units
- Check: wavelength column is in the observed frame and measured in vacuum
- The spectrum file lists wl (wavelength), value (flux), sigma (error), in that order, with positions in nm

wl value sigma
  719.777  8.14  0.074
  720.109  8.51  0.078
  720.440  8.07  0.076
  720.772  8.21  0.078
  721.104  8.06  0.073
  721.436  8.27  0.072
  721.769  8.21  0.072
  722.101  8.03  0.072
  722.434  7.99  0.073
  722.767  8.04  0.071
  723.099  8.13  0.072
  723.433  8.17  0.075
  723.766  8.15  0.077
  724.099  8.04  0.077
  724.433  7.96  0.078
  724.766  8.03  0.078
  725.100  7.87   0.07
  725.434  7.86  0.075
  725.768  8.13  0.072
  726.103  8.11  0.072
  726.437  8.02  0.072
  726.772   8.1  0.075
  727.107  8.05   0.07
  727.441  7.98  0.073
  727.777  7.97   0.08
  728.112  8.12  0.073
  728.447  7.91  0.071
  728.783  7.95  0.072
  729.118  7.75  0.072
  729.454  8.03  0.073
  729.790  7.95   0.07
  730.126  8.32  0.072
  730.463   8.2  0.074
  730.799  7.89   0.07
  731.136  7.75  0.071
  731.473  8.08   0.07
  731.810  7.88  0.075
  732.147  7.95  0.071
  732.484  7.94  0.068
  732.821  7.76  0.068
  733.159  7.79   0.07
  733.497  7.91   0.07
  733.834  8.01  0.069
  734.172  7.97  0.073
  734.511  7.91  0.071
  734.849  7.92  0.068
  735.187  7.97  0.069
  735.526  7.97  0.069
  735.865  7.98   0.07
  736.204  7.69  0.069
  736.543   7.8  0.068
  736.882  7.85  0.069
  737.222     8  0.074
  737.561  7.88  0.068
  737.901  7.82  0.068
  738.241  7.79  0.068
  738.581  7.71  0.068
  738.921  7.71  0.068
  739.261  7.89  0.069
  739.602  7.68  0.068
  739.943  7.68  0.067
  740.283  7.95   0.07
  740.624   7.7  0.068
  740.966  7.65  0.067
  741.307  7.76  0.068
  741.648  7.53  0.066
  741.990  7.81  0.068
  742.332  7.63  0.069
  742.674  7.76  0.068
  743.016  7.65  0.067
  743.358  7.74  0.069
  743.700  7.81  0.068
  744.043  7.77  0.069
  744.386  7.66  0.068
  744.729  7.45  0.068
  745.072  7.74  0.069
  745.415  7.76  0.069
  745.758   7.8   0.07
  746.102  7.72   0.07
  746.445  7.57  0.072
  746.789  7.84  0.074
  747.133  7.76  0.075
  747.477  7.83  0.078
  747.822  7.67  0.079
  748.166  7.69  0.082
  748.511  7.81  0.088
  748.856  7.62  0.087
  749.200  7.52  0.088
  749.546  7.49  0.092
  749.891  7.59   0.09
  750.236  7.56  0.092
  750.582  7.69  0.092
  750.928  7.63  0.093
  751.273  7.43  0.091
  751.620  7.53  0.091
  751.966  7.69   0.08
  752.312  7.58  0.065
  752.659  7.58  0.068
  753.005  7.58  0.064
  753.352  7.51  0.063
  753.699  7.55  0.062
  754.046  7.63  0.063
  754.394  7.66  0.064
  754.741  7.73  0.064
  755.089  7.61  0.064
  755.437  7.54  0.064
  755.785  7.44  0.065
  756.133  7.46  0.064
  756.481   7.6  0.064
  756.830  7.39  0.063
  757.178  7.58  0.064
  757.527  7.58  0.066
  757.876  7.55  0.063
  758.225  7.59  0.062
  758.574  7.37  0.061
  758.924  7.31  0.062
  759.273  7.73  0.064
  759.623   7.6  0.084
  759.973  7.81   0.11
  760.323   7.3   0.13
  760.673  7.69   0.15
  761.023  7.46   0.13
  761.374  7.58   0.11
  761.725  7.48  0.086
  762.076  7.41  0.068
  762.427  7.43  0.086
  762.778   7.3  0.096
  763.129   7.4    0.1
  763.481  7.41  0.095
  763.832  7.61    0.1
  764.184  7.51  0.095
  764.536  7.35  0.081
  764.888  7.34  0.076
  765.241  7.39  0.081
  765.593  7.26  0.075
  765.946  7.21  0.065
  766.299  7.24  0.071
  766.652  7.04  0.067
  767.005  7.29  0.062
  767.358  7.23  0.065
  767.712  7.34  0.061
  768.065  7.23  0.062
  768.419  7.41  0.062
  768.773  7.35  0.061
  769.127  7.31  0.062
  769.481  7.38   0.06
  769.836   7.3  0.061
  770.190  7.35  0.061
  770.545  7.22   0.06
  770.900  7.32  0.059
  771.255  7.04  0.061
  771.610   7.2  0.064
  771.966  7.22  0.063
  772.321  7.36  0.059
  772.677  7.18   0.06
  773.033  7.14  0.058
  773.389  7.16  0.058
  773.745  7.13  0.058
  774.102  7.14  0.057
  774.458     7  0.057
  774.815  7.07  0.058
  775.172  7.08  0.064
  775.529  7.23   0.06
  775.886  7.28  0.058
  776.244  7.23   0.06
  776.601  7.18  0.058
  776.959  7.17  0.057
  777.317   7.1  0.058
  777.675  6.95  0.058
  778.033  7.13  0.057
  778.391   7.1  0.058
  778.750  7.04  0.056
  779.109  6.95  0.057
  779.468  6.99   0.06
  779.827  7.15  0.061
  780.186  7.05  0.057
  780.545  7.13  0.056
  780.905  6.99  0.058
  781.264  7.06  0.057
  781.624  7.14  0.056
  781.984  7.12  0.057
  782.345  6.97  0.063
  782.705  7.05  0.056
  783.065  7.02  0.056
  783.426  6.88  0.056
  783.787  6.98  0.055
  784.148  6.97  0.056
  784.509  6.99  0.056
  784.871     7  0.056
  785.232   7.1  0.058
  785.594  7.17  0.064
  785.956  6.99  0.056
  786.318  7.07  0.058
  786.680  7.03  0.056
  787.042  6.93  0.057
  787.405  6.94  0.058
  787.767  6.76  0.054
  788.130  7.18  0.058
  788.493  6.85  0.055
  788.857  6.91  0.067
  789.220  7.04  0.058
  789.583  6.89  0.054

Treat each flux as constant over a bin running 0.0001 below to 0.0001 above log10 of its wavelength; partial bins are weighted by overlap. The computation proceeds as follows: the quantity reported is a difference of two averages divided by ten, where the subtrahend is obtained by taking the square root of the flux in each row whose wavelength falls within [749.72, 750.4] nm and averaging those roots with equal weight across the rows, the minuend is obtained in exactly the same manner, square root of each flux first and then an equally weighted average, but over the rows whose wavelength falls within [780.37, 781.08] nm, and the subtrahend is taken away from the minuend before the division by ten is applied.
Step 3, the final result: -0.010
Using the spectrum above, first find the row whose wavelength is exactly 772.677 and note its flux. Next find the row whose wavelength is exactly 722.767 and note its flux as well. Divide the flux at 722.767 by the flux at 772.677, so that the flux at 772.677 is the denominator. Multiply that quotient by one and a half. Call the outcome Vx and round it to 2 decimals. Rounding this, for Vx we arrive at 1.68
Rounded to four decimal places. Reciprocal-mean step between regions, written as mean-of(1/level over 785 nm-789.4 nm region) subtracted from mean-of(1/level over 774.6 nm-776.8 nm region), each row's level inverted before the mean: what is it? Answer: -0.0036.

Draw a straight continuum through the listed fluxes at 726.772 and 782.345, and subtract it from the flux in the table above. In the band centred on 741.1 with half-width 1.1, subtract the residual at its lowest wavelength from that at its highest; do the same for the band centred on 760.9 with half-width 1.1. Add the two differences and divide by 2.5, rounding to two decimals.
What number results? -0.16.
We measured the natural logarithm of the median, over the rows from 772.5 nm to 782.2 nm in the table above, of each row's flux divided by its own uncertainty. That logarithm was 4.812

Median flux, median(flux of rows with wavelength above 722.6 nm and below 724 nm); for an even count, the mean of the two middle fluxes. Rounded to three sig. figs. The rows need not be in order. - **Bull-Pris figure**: 8.14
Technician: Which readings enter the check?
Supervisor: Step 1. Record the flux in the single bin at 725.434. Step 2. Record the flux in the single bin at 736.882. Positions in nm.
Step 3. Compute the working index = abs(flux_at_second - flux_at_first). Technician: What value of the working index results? 0.01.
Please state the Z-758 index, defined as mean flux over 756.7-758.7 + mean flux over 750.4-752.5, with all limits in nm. 15.1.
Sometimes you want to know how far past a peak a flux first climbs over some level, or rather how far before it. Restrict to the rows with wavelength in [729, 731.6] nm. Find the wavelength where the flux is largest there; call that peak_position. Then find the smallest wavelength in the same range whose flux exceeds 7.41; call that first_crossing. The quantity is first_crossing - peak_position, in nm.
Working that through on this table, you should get -1.01 nm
